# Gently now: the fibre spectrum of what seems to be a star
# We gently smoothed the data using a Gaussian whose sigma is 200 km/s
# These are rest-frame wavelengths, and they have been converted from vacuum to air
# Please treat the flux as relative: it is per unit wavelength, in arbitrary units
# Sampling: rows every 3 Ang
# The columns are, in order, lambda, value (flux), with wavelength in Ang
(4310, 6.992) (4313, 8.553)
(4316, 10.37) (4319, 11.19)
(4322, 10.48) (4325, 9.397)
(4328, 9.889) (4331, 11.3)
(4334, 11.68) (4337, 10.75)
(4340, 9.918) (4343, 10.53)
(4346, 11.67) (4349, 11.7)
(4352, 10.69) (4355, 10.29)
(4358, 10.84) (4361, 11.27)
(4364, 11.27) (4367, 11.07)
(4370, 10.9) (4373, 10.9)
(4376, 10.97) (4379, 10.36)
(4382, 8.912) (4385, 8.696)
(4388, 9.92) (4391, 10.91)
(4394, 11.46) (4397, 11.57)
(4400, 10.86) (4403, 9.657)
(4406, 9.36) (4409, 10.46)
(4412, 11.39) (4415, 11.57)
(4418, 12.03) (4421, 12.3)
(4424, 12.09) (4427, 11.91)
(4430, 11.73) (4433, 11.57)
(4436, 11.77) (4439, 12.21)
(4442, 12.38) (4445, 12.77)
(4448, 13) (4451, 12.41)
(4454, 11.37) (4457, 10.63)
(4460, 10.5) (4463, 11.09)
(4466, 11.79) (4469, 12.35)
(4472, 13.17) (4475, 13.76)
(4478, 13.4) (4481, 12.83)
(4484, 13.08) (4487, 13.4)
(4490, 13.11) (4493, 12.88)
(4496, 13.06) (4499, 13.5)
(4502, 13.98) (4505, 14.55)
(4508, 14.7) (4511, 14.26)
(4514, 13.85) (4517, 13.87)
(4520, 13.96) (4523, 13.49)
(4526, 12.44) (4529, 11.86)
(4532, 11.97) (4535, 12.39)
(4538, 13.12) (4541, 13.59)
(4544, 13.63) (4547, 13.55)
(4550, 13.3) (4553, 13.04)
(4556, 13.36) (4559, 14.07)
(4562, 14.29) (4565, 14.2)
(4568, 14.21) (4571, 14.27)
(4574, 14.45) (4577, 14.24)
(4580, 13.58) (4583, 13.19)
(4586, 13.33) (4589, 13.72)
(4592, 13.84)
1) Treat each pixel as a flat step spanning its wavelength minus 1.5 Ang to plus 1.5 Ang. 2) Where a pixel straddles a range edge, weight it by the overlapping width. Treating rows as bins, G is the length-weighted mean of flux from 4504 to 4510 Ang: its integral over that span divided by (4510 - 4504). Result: 14.6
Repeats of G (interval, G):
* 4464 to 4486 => 12.9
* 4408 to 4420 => 11.4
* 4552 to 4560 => 13.5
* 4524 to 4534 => 12.2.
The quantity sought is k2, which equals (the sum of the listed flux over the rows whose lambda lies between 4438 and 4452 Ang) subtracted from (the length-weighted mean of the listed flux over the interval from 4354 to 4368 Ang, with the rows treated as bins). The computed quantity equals -52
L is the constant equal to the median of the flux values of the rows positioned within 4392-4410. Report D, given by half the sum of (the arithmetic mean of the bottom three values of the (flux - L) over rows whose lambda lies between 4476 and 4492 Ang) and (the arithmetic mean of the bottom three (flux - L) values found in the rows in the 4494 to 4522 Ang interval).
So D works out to 2.6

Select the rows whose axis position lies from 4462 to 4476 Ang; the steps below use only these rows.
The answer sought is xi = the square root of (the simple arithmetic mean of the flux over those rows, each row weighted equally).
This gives 3.5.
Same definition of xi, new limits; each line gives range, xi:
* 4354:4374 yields 3.3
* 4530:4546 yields 3.6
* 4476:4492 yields 3.6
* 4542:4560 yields 3.7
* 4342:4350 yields 3.4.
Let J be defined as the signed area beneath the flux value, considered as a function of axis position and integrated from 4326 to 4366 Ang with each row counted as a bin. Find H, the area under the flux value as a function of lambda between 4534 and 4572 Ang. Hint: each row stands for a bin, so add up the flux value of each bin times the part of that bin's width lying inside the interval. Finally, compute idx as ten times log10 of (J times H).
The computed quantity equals 53.5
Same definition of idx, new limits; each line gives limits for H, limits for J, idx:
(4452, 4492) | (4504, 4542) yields 54.0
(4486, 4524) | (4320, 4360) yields 53.5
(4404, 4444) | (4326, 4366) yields 53.1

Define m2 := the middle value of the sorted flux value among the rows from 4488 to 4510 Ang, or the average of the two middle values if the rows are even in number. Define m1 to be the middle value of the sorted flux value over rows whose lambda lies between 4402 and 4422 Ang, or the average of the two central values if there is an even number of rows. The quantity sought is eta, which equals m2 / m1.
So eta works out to 1.19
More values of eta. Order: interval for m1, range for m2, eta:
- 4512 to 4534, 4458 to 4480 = 0.92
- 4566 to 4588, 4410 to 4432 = 0.84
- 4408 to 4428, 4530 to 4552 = 1.12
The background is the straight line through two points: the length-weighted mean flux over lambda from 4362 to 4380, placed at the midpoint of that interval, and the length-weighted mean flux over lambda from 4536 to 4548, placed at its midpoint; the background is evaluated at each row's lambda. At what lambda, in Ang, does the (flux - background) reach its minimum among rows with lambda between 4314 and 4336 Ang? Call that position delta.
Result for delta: 4325 Ang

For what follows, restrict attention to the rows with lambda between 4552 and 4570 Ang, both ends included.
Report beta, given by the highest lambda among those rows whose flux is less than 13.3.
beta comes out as 4553 Ang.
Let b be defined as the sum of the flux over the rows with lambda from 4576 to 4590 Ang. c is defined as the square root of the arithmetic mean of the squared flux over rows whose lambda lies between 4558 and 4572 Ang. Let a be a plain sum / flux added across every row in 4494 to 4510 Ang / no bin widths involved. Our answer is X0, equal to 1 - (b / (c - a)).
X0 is 2.22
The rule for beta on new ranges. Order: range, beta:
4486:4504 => 4496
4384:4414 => 4412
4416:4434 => 4433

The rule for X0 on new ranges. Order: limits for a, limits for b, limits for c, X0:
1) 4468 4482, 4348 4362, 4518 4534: 2.04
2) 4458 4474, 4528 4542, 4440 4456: 2.35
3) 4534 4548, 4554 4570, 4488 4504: 2.32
